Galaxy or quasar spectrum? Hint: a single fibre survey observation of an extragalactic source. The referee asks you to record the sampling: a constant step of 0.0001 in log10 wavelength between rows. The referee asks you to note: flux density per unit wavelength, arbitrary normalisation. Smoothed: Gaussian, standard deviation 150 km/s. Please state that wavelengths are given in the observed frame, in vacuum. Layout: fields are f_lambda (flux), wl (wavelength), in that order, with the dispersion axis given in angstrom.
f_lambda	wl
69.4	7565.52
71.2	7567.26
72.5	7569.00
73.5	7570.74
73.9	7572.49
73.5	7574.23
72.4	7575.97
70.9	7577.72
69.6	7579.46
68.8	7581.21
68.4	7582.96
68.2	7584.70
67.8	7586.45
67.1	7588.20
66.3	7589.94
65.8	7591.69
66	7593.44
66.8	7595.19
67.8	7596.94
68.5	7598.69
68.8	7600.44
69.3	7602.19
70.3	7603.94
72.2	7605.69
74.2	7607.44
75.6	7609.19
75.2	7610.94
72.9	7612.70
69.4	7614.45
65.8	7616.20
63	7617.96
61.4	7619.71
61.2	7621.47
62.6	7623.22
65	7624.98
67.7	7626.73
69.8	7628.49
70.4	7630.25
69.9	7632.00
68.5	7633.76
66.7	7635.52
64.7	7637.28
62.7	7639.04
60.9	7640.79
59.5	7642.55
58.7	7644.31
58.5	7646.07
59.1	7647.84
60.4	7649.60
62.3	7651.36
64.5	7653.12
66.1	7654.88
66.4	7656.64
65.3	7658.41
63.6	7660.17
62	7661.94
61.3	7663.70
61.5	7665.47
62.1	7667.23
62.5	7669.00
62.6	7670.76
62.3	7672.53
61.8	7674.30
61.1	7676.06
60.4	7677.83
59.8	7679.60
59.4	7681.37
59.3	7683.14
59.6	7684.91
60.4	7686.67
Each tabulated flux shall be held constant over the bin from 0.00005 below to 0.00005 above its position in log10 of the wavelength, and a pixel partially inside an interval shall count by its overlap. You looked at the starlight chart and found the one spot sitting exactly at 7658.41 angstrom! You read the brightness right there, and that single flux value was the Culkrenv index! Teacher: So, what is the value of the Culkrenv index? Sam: 65.3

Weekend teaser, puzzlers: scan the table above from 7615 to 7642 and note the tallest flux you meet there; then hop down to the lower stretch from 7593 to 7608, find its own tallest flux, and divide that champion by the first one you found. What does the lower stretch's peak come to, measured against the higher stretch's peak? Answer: 1.05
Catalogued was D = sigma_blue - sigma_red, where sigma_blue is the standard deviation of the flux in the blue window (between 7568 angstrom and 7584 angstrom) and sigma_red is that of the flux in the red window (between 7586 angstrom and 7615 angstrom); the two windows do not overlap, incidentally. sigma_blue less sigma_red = -1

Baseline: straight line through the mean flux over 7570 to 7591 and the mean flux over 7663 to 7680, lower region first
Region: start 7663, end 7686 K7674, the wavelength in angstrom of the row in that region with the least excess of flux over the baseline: 7681.37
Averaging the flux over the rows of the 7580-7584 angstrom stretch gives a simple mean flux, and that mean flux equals 68.6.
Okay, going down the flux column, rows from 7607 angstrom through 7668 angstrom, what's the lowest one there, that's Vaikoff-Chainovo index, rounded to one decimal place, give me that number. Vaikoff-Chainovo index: 58.5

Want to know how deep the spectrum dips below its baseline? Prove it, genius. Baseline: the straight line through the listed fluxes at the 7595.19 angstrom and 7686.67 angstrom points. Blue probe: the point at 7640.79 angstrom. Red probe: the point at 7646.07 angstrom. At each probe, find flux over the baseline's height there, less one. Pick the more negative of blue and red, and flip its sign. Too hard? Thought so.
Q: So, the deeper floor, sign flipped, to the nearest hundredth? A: 0.07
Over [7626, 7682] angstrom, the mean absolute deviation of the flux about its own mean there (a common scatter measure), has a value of 2.8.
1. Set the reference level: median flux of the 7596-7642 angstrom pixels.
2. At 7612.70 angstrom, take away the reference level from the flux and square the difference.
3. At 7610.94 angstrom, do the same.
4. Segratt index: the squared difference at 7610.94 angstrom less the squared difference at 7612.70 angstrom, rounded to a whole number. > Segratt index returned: 26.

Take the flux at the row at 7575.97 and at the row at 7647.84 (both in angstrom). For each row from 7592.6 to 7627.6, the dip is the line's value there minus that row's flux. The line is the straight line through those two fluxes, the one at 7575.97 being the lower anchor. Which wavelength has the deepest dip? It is 7593.44 angstrom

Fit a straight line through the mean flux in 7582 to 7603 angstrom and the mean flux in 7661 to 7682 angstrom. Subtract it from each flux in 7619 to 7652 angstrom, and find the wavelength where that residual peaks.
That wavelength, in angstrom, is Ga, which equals 7630.25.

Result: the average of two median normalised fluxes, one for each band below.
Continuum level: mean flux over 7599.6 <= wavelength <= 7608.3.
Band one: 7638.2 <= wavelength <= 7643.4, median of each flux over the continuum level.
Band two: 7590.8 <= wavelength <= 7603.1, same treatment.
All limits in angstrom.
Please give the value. 0.91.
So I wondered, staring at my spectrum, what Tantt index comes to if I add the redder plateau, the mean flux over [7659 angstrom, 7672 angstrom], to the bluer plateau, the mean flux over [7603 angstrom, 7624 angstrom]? 131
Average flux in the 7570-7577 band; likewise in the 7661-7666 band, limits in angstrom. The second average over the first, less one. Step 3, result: -0.16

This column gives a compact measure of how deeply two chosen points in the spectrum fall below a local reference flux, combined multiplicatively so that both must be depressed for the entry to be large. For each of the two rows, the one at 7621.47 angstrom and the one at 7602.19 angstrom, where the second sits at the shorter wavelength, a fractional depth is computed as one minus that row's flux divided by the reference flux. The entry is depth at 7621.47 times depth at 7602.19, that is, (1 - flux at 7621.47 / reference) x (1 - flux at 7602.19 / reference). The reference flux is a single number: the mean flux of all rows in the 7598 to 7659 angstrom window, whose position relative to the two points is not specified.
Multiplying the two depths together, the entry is -0.004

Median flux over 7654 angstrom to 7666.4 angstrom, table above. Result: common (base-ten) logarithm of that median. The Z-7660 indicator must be 1.80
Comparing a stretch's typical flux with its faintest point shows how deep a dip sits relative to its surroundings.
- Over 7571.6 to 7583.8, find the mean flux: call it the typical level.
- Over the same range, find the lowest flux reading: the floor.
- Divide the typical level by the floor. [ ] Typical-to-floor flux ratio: 1.04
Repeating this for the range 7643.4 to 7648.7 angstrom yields 1.00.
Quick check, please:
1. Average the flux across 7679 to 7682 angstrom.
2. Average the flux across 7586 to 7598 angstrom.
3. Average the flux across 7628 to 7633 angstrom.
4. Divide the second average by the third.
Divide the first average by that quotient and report 62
